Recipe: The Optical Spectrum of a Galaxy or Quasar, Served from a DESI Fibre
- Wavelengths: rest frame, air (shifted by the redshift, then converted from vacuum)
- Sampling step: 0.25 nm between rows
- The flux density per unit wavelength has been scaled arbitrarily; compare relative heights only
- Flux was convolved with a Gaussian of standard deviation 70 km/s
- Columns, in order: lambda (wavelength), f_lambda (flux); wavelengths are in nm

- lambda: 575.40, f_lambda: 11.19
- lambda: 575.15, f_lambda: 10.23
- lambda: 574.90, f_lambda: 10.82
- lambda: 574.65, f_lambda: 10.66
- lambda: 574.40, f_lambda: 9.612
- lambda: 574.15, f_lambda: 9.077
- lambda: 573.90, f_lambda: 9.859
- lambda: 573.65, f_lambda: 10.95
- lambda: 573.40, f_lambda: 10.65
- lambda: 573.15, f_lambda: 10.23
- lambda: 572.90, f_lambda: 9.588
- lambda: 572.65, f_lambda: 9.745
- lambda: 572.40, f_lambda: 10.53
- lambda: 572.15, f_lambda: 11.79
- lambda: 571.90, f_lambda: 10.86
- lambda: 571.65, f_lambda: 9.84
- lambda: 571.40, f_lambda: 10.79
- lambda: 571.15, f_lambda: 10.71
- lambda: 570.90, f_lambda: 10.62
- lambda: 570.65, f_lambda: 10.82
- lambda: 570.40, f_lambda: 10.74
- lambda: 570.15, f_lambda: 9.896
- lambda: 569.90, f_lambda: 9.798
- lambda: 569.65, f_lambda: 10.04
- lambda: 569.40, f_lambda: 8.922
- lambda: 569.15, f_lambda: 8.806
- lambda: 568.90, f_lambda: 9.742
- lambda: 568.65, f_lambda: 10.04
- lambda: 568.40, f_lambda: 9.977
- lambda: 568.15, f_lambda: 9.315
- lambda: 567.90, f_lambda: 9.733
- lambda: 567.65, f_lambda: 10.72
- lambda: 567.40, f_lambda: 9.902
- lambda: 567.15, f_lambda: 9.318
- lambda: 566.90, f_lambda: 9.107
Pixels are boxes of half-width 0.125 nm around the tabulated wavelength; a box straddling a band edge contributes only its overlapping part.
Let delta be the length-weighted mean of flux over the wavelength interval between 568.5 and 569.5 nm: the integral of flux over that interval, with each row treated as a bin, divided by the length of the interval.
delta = 9.4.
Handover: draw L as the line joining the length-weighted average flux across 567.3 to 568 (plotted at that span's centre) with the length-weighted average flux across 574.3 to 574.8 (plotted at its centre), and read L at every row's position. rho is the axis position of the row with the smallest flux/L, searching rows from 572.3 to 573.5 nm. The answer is 572.90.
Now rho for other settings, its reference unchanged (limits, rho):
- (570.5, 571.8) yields 571.65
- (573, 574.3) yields 574.15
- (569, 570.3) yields 569.15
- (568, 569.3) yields 569.15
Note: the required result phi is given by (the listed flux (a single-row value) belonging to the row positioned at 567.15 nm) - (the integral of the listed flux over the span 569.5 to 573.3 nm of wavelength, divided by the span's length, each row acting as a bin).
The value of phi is -1.1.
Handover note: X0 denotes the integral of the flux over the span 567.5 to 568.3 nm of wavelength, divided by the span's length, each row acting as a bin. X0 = 9.9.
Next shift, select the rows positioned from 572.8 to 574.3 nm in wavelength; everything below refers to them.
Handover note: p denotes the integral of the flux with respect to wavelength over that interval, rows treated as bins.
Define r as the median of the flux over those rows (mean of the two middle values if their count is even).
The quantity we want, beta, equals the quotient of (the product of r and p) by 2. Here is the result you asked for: 76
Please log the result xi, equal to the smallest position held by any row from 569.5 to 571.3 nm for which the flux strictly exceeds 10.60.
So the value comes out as 570.40 nm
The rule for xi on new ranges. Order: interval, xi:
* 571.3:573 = 571.40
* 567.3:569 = 567.65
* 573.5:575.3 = 573.65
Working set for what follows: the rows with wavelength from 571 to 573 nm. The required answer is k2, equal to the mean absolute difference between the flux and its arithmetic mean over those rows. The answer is 0.57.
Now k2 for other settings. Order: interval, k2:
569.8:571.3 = 0.39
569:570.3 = 0.50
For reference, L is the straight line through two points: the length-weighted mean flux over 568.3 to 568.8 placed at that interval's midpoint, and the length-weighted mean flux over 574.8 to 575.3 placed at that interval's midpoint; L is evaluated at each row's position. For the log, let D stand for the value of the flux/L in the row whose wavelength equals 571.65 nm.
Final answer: 0.96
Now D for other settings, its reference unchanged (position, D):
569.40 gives 0.89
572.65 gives 0.94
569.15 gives 0.88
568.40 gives 1.00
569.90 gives 0.97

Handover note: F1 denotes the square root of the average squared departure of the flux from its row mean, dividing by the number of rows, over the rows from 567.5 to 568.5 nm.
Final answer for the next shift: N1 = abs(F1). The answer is 0.51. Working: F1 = 0.51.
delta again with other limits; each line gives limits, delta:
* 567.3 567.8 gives 10.3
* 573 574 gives 10.4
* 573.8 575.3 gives 10.1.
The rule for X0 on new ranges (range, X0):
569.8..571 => 10.4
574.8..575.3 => 10.5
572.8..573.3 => 10.0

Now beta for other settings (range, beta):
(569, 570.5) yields 72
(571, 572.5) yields 87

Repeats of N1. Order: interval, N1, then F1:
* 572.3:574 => 0.47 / 0.47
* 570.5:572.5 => 0.50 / 0.50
